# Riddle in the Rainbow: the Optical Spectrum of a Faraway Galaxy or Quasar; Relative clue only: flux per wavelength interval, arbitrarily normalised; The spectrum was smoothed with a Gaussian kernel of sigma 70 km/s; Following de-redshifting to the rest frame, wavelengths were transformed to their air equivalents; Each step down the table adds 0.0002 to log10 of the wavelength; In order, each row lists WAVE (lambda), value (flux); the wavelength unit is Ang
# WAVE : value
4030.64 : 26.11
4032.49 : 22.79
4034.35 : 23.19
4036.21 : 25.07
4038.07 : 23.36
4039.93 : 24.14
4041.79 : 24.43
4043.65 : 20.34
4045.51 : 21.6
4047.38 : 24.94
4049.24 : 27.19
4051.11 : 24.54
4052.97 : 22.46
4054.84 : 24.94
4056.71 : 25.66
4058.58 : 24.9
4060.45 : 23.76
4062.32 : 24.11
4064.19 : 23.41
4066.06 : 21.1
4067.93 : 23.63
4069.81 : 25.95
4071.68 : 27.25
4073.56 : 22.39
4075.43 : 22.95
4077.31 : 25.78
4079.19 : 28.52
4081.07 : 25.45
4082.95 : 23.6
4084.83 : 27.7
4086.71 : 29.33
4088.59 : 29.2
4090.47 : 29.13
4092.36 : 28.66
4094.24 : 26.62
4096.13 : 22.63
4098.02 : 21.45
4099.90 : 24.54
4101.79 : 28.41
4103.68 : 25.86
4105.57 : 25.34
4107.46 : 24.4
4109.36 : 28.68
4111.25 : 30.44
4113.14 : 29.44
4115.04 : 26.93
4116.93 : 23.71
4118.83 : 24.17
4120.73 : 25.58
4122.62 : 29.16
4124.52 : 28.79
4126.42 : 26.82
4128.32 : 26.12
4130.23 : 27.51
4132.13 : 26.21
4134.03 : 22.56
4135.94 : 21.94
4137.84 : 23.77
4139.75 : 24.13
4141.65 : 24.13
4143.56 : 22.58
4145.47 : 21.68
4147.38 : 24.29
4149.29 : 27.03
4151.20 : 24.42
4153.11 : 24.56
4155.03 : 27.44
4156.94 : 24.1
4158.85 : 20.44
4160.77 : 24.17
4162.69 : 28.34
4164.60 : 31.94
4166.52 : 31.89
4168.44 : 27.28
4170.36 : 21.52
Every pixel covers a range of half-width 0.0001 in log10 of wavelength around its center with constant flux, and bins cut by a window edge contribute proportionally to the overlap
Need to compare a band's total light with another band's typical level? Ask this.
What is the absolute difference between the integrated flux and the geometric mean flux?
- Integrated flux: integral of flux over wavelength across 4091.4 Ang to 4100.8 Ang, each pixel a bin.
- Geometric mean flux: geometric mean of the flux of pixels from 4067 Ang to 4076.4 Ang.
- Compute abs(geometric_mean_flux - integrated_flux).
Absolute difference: 209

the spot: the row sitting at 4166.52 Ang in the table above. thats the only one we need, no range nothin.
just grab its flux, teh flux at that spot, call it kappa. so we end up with 31.89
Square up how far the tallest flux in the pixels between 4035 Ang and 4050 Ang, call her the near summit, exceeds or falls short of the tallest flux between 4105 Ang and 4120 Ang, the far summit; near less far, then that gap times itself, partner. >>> 11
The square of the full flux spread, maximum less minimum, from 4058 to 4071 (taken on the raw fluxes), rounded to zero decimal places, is 24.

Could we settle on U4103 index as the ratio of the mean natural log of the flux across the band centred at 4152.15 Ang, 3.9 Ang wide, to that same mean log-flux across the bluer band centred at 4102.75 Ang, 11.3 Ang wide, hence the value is 0.99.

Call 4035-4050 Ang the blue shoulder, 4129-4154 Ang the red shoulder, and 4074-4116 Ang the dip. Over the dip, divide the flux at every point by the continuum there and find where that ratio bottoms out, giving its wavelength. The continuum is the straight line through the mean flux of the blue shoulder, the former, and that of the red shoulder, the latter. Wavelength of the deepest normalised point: 4098.02 Ang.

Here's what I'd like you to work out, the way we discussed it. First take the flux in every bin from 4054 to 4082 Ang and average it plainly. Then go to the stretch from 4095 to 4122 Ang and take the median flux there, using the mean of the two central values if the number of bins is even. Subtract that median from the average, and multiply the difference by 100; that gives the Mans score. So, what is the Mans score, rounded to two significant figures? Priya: -81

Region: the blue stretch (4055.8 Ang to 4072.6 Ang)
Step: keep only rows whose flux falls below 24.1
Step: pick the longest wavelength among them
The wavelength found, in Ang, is 4067.93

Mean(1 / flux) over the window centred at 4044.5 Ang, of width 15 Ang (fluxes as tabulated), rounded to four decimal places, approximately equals 0.0423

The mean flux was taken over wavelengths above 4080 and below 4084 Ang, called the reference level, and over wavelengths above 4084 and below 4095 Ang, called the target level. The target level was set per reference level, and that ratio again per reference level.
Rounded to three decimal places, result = 0.047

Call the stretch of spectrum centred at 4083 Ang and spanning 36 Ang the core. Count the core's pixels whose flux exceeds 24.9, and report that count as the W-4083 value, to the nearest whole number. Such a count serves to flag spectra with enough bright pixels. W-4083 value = 11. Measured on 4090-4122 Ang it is 11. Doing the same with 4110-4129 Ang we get 8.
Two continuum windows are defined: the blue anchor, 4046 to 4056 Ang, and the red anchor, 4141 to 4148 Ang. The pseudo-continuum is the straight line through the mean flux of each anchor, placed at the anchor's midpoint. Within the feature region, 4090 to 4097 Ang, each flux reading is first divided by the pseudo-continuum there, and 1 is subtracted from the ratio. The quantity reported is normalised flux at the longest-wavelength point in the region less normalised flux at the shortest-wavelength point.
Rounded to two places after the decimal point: -0.27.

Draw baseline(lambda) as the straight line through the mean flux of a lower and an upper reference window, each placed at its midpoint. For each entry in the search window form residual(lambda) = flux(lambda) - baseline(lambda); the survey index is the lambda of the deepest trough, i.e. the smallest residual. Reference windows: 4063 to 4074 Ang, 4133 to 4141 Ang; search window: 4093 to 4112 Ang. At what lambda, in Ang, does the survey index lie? 4098.02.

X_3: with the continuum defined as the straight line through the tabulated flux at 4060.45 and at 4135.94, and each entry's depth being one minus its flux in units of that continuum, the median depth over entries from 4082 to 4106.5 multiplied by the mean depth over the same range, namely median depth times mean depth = 0.024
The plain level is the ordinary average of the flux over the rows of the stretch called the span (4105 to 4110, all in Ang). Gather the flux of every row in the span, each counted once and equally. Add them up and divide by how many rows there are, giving 26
